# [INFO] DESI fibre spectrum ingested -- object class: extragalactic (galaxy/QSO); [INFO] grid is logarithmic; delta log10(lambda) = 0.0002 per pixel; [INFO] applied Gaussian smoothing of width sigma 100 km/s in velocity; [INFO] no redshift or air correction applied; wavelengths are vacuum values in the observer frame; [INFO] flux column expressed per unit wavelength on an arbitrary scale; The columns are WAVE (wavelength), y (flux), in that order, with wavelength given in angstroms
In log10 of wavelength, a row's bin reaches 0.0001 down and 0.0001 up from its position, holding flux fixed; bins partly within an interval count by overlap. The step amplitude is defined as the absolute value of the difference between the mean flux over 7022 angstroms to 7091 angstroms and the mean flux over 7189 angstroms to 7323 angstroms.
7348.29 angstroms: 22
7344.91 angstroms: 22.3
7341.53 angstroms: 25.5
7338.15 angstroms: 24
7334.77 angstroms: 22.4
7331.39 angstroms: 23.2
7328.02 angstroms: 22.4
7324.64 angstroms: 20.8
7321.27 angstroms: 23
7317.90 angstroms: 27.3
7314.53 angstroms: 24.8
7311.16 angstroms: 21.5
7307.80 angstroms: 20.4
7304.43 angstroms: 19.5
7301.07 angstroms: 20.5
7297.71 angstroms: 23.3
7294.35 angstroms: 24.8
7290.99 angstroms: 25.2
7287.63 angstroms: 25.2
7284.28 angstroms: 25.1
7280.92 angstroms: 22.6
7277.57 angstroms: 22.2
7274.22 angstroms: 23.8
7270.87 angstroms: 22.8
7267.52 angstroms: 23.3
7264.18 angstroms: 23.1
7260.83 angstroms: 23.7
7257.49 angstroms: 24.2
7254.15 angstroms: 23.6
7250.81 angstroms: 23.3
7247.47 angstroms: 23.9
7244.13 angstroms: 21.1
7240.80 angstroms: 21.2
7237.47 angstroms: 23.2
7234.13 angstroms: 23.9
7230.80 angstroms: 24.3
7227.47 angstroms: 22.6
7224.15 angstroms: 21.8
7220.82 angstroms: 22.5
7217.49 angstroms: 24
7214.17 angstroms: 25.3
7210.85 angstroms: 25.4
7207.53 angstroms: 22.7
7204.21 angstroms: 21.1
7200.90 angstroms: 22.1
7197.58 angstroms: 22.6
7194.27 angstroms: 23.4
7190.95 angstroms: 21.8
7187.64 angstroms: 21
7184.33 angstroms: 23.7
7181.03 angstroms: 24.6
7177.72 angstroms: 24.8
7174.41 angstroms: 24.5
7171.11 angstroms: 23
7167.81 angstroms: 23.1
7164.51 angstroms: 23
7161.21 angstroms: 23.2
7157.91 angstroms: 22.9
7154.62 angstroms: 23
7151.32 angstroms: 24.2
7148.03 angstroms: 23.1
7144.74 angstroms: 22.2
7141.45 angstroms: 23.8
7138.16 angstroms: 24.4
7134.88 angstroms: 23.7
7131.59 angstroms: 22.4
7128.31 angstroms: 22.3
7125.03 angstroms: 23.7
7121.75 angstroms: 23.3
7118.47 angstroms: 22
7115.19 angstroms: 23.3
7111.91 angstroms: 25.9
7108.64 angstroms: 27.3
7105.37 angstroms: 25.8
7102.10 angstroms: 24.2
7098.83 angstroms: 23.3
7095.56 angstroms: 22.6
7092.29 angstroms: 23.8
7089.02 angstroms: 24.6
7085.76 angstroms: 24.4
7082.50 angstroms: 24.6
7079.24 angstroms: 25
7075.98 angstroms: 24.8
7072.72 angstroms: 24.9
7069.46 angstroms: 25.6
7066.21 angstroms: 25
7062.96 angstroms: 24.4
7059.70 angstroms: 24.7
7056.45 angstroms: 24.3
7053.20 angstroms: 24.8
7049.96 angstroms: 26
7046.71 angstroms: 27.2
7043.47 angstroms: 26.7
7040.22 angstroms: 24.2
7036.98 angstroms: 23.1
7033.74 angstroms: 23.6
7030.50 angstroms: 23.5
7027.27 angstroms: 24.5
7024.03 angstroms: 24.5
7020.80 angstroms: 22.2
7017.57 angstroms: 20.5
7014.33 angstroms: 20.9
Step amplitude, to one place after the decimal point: 1.6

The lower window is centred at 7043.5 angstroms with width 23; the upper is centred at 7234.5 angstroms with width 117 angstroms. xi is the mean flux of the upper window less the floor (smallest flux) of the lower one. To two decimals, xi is 0.19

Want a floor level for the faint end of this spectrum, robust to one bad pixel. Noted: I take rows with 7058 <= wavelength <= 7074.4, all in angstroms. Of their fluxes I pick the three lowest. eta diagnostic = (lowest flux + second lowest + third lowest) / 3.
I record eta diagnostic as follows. 24.7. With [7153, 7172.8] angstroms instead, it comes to 23.0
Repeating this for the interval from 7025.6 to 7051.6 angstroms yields 23.4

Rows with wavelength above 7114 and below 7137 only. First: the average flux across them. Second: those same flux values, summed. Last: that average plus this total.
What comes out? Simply 184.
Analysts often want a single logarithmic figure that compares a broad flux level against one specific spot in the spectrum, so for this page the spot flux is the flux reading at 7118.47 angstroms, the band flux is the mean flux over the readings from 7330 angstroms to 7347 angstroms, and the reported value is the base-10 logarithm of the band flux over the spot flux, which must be 0.028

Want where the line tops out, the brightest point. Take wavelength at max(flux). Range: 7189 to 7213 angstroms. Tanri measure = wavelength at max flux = 7210.85 angstroms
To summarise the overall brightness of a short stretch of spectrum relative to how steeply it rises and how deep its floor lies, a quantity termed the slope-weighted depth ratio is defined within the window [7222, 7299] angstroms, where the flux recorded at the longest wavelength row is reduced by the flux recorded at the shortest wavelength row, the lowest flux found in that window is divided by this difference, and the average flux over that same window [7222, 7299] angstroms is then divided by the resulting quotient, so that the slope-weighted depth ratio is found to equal 1.66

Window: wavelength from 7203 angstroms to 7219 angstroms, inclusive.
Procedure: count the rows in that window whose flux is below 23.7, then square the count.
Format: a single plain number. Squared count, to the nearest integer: 4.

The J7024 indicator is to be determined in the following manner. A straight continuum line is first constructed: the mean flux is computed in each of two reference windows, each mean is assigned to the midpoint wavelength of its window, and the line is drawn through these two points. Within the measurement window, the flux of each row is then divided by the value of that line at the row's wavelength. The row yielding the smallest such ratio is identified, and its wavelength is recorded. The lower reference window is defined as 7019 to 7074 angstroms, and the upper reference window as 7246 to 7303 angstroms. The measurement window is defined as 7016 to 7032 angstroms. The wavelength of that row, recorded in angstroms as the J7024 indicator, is 7017.57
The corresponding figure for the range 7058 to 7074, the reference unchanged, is 7062.96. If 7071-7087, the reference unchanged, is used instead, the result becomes 7085.76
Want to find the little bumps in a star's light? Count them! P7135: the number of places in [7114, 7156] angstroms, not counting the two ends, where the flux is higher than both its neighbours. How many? 3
